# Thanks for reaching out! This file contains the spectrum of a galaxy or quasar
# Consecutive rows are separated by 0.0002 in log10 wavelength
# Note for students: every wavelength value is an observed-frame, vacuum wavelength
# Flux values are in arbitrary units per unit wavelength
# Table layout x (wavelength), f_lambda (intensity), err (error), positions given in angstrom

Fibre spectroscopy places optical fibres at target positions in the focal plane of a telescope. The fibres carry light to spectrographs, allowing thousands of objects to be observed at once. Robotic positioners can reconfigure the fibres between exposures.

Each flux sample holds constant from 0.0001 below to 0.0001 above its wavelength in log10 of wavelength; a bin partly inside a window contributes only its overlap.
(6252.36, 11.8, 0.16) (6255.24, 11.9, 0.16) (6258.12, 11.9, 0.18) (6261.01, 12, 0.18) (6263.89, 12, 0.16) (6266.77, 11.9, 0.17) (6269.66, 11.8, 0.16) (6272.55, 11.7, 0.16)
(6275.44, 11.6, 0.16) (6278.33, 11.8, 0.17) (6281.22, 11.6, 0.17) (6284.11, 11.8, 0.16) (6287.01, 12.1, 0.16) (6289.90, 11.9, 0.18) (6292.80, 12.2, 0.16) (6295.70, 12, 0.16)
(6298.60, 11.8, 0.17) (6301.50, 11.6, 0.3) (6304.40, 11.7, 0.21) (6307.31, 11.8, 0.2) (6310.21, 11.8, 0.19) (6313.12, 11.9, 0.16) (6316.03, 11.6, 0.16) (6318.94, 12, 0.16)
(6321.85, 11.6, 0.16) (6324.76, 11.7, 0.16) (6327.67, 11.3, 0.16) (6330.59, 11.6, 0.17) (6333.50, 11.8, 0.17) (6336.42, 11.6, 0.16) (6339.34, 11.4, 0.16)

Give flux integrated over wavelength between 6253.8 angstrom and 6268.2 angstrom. 172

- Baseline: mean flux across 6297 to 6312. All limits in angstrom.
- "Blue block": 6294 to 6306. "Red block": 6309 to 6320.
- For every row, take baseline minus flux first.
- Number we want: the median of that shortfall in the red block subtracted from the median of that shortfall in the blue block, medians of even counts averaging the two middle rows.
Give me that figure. 0.10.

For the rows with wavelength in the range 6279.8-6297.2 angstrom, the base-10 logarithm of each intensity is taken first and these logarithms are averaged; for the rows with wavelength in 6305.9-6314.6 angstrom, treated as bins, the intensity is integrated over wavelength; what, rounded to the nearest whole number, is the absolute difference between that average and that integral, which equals 102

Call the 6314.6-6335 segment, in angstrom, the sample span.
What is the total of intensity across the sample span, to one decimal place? 81.6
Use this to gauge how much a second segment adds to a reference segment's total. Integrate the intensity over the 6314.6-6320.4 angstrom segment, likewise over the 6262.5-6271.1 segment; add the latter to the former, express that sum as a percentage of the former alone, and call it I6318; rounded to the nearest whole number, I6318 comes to 250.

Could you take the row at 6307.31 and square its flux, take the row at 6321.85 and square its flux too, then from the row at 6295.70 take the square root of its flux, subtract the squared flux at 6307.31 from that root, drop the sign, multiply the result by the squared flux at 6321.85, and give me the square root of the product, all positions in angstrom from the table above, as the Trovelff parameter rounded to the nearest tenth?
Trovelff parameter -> 135.2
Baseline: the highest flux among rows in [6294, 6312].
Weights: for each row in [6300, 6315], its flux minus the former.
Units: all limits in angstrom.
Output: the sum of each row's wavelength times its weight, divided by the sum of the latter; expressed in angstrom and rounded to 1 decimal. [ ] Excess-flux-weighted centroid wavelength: 6305.6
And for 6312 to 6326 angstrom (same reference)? 6319.9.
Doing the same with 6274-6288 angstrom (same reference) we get 6278.6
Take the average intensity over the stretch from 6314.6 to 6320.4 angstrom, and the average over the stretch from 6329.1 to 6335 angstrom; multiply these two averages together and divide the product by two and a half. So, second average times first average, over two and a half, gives 55.2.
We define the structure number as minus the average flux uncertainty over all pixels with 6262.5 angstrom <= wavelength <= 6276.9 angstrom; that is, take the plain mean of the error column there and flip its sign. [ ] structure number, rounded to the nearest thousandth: -0.162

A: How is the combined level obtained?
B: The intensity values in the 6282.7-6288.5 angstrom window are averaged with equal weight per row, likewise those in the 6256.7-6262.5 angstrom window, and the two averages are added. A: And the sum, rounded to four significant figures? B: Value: 23.90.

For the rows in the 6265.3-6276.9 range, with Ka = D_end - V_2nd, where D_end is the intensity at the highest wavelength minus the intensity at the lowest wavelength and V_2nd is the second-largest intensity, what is -12.1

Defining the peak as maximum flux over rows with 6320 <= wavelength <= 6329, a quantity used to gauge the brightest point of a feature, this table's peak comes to 11.7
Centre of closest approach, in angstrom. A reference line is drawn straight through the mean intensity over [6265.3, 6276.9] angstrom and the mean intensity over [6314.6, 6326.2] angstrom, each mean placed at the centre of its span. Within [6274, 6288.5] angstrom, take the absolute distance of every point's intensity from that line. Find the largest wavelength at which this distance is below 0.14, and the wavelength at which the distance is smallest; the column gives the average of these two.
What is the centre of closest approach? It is 6281.2 angstrom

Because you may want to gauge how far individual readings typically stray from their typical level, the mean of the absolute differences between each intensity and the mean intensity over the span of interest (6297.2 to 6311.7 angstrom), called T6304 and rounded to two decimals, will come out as 0.07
